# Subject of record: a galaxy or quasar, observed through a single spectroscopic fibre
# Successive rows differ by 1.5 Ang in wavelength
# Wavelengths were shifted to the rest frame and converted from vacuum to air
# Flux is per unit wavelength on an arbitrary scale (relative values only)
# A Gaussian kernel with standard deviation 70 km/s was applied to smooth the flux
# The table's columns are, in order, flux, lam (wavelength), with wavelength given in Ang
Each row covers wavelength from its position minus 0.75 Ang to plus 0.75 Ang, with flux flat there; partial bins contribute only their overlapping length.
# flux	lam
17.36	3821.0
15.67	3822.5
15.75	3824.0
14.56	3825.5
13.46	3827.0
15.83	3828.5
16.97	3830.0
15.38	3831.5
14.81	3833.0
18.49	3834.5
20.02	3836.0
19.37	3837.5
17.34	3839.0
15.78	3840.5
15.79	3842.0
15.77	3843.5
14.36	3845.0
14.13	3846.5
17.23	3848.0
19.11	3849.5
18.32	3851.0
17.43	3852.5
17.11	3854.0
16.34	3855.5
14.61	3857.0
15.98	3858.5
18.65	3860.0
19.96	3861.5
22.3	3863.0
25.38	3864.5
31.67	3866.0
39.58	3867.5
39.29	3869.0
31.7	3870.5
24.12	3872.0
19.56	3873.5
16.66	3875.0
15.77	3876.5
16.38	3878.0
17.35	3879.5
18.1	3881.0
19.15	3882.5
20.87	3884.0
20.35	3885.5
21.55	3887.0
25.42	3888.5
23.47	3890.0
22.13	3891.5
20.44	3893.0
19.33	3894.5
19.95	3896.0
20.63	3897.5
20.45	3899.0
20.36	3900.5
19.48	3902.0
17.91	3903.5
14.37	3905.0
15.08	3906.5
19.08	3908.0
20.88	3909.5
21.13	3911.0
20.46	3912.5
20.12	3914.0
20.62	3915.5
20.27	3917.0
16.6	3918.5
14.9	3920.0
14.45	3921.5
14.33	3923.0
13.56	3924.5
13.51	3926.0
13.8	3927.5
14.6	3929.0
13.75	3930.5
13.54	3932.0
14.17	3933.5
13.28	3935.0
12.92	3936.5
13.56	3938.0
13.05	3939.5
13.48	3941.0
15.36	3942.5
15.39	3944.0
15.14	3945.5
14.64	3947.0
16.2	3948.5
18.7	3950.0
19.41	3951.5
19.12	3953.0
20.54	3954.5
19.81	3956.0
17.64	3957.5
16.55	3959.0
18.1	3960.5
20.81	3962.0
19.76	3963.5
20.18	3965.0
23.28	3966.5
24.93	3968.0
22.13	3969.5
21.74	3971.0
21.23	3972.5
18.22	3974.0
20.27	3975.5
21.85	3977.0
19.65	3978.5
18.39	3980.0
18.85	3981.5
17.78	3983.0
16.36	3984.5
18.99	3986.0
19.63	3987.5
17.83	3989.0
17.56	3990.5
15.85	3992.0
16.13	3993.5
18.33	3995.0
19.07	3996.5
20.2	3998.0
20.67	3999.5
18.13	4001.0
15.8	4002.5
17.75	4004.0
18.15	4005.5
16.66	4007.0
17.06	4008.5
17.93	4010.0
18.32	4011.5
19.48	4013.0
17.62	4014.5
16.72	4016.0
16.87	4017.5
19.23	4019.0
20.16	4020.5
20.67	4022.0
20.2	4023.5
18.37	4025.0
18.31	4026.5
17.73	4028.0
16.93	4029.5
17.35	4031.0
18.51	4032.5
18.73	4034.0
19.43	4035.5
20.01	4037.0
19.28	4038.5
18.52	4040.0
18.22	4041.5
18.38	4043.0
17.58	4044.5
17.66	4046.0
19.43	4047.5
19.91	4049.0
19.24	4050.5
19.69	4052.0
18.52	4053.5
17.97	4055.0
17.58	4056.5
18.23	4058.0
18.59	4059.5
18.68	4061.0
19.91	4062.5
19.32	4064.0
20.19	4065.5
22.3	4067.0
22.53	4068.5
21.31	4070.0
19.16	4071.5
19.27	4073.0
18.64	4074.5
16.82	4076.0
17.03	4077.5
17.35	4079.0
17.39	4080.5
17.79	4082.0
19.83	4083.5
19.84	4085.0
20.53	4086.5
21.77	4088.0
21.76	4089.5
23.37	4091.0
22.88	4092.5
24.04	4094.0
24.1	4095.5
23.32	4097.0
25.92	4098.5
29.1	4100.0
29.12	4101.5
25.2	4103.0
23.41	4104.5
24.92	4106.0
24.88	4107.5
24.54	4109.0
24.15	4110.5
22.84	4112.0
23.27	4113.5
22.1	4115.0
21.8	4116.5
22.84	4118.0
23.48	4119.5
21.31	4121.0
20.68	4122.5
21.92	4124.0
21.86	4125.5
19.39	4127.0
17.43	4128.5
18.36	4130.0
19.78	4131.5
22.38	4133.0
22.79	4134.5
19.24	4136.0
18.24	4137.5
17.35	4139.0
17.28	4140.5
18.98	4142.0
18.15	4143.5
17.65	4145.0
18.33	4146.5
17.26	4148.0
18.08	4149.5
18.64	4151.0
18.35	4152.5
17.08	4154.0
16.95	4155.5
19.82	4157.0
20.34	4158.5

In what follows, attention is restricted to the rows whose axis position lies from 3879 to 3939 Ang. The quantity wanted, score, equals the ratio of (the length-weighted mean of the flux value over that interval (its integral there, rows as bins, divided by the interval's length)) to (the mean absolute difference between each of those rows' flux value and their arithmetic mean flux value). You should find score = 5.9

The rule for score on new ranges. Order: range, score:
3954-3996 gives 11.0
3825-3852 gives 9.9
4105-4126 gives 20.5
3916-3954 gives 9.4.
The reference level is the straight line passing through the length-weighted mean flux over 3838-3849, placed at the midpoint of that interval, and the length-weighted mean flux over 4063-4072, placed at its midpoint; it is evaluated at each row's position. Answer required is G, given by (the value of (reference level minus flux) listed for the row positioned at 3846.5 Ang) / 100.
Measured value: 0.019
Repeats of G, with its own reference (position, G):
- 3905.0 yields 0.029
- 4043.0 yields 0.019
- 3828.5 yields -0.002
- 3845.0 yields 0.016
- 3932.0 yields 0.043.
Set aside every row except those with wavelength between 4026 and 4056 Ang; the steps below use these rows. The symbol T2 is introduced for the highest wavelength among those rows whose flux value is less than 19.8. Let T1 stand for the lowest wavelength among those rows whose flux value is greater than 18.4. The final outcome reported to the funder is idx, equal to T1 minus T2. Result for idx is -22.5 Ang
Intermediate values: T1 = 4032.5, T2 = 4055.0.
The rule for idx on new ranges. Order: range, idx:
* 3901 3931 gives -28.5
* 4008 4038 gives -22.5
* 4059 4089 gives -22.5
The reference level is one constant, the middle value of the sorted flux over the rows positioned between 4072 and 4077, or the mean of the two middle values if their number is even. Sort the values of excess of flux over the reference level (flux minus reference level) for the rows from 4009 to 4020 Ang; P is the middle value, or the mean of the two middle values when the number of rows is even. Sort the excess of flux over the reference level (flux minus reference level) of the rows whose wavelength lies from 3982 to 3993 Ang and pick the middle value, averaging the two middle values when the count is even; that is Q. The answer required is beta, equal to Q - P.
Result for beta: 0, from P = -0.7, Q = -0.9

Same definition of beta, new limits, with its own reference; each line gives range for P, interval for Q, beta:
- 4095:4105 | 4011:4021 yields -7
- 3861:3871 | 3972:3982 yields -12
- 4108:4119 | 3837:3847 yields -7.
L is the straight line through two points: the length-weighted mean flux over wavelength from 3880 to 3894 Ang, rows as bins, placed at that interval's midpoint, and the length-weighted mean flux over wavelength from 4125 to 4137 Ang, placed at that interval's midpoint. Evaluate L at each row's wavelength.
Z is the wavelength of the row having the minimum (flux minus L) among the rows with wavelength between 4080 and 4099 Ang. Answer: 4080.5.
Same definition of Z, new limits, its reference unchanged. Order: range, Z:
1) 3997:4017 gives 4002.5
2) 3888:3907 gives 3905.0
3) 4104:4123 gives 4122.5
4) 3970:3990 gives 3984.5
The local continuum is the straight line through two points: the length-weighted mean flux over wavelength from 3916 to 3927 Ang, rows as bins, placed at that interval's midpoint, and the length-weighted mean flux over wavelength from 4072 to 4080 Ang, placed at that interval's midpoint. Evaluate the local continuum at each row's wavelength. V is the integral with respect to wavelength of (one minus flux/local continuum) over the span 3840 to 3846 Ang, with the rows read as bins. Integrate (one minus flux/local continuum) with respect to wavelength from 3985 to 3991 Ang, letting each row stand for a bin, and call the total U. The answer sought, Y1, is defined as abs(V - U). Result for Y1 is 0.2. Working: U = -0.7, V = -0.47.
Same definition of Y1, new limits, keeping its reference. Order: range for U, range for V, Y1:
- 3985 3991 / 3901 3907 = 0.0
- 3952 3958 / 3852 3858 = 0.5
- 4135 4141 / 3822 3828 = 0.6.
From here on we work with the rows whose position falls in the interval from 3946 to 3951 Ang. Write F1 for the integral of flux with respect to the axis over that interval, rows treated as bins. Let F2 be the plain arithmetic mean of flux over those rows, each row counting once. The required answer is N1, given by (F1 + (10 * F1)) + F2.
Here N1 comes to 929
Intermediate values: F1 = 83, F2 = 17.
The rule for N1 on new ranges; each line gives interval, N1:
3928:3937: 1373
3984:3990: 1223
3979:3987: 1617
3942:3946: 689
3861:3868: 2156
